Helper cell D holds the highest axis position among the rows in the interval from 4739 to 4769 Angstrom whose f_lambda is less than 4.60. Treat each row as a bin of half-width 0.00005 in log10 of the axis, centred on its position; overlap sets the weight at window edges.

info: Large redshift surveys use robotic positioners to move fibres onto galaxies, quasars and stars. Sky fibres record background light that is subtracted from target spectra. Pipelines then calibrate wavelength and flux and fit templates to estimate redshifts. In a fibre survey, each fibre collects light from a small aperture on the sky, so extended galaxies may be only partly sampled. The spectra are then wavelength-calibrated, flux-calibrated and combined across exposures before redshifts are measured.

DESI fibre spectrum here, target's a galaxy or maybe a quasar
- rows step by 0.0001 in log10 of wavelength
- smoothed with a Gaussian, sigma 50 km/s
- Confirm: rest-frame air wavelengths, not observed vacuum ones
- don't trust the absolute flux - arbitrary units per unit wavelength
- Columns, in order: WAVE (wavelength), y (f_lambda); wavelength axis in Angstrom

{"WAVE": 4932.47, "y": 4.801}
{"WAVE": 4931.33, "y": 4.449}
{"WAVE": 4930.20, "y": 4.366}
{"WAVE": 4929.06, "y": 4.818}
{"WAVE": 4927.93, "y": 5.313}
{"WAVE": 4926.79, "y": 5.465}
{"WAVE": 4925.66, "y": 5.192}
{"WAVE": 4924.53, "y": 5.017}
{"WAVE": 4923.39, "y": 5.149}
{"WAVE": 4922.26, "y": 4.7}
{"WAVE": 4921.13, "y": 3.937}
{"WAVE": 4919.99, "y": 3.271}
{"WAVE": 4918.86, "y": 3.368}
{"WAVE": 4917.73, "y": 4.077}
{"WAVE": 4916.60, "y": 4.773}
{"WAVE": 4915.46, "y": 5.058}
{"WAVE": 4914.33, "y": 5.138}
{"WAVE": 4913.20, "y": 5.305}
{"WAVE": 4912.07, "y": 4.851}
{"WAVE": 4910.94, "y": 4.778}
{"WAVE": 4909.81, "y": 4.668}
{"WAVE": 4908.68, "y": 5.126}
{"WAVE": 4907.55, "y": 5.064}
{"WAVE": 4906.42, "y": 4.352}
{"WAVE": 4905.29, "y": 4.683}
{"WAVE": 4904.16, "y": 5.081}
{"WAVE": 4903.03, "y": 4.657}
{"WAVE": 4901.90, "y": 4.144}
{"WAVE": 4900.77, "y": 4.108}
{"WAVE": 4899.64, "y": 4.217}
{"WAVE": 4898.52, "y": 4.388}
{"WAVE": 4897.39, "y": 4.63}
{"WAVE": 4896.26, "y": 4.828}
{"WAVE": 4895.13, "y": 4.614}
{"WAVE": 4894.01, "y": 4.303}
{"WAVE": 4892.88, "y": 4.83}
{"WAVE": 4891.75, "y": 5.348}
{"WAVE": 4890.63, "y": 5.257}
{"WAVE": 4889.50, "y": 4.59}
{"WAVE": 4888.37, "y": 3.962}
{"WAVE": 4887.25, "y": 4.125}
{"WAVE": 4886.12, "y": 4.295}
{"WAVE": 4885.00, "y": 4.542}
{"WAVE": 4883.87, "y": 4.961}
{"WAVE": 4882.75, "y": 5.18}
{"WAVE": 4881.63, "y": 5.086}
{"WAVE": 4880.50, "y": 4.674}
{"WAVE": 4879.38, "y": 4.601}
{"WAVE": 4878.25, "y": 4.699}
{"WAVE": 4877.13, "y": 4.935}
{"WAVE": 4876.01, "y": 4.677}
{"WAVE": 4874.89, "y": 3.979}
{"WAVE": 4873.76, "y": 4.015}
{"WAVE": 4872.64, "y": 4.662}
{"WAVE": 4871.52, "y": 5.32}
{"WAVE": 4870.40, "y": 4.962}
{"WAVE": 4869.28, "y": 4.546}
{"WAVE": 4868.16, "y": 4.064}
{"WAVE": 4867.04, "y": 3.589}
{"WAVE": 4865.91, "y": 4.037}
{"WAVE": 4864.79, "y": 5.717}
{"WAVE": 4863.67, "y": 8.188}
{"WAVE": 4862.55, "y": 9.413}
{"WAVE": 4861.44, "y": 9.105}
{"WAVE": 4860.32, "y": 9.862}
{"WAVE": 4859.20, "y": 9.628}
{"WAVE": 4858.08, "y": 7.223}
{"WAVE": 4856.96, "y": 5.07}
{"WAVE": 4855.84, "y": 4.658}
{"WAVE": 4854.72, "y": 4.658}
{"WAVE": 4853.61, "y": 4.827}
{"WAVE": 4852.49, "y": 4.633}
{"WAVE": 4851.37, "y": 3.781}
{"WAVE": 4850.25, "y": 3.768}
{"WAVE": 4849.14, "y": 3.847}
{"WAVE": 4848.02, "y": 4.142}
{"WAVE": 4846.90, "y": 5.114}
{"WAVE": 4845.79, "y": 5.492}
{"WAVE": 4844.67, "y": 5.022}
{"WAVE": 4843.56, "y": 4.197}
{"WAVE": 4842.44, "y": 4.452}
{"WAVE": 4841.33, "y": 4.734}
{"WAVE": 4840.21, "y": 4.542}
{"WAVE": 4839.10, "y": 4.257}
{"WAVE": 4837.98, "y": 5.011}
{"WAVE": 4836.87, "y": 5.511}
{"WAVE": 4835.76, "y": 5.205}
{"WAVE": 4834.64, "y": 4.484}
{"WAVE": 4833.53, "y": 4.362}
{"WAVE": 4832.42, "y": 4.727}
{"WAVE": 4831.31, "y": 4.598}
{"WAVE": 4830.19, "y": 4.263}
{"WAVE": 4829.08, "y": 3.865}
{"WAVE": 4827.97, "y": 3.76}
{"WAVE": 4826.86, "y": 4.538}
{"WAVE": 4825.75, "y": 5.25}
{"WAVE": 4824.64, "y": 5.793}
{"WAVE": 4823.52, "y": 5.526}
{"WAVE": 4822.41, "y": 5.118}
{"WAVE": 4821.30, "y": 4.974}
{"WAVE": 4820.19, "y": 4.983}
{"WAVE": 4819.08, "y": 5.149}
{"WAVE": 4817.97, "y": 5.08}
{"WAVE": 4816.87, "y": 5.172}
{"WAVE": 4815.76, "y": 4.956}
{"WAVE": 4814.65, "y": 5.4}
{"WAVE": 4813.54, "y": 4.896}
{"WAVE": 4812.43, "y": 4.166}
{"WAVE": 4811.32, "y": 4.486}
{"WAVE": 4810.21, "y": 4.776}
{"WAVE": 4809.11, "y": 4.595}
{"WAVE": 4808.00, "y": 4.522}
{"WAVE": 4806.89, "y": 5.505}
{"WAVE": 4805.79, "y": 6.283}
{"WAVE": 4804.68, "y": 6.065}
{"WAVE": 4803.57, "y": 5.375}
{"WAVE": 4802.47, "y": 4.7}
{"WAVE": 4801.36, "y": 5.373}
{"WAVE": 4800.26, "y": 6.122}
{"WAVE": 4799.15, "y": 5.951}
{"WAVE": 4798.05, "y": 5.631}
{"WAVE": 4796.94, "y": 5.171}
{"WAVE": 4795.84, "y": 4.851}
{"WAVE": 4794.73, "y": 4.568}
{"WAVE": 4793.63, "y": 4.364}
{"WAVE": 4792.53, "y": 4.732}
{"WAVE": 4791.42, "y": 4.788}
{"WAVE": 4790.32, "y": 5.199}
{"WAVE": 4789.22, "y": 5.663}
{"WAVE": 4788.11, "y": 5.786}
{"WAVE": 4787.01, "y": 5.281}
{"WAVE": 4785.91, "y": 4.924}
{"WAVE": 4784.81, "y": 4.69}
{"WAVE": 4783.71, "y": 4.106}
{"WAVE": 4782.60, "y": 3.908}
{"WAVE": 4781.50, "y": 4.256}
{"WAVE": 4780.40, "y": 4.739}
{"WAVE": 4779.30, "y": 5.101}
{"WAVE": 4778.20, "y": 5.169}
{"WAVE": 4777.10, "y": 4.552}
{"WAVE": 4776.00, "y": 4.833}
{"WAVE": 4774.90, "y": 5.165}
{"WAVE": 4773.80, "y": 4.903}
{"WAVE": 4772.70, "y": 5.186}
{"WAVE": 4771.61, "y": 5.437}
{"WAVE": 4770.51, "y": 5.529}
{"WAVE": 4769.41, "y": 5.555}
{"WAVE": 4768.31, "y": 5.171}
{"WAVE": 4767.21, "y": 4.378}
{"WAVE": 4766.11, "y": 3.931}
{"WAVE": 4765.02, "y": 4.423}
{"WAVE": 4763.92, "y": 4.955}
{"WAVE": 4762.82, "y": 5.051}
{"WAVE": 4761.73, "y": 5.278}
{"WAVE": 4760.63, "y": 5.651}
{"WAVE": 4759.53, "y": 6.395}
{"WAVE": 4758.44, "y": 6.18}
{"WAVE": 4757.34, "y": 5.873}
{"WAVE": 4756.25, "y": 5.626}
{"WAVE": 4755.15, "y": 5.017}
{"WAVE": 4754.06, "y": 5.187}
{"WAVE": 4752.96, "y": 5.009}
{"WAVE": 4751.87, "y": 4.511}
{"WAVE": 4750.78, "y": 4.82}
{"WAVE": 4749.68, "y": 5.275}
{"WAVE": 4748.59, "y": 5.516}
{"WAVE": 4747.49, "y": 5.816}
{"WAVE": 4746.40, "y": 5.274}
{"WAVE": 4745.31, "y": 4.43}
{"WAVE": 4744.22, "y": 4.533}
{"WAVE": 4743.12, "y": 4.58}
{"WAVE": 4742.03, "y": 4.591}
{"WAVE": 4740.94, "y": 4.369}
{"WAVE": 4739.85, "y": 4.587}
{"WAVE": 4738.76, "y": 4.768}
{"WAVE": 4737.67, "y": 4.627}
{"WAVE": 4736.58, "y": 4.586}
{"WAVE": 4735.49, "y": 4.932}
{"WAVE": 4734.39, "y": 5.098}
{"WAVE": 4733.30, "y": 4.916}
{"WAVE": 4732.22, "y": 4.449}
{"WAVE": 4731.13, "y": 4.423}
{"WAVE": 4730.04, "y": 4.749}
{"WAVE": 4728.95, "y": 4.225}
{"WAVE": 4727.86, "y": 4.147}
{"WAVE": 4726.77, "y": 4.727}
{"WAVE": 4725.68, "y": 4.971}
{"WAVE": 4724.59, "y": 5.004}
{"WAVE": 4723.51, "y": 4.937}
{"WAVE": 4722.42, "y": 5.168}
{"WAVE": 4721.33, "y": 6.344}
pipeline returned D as 4767.21 Angstrom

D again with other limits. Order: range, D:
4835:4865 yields 4851.37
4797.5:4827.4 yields 4826.86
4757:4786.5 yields 4783.71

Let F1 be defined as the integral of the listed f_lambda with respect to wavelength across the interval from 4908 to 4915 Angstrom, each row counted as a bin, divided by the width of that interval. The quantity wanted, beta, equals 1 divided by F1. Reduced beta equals 0.201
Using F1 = 5.0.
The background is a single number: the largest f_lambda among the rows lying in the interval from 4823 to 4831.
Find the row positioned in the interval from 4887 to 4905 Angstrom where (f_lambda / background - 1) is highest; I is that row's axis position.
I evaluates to 4891.75 Angstrom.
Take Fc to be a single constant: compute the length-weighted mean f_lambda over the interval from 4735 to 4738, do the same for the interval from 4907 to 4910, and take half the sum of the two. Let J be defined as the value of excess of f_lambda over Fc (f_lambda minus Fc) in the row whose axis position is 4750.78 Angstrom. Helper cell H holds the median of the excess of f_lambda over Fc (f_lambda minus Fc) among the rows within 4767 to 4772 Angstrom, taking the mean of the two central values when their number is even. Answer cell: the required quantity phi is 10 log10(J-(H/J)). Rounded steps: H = 0.6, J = 0.0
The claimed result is 12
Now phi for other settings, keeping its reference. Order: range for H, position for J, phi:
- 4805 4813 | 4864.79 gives 1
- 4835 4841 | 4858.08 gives 4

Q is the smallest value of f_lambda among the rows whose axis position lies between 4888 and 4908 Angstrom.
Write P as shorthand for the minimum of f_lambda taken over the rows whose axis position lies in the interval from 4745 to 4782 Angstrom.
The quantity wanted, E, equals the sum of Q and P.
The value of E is 7.89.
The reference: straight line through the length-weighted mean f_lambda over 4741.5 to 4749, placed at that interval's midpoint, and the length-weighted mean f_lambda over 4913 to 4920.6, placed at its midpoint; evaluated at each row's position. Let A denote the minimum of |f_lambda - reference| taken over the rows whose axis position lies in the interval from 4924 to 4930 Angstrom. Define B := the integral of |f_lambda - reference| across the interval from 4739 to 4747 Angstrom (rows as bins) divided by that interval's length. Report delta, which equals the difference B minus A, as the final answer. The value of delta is -0.1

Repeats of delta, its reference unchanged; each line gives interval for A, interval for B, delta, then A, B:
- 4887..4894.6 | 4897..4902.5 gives 0.1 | 0.12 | 0.21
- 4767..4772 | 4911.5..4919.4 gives 0.3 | 0.30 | 0.64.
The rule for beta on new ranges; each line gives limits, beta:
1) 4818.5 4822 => 0.198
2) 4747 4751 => 0.186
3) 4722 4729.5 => 0.211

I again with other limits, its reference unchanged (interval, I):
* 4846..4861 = 4860.32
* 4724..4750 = 4747.49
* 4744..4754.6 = 4747.49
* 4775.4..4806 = 4805.79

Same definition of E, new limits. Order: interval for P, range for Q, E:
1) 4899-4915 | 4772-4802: 8.02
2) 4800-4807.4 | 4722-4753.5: 8.85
